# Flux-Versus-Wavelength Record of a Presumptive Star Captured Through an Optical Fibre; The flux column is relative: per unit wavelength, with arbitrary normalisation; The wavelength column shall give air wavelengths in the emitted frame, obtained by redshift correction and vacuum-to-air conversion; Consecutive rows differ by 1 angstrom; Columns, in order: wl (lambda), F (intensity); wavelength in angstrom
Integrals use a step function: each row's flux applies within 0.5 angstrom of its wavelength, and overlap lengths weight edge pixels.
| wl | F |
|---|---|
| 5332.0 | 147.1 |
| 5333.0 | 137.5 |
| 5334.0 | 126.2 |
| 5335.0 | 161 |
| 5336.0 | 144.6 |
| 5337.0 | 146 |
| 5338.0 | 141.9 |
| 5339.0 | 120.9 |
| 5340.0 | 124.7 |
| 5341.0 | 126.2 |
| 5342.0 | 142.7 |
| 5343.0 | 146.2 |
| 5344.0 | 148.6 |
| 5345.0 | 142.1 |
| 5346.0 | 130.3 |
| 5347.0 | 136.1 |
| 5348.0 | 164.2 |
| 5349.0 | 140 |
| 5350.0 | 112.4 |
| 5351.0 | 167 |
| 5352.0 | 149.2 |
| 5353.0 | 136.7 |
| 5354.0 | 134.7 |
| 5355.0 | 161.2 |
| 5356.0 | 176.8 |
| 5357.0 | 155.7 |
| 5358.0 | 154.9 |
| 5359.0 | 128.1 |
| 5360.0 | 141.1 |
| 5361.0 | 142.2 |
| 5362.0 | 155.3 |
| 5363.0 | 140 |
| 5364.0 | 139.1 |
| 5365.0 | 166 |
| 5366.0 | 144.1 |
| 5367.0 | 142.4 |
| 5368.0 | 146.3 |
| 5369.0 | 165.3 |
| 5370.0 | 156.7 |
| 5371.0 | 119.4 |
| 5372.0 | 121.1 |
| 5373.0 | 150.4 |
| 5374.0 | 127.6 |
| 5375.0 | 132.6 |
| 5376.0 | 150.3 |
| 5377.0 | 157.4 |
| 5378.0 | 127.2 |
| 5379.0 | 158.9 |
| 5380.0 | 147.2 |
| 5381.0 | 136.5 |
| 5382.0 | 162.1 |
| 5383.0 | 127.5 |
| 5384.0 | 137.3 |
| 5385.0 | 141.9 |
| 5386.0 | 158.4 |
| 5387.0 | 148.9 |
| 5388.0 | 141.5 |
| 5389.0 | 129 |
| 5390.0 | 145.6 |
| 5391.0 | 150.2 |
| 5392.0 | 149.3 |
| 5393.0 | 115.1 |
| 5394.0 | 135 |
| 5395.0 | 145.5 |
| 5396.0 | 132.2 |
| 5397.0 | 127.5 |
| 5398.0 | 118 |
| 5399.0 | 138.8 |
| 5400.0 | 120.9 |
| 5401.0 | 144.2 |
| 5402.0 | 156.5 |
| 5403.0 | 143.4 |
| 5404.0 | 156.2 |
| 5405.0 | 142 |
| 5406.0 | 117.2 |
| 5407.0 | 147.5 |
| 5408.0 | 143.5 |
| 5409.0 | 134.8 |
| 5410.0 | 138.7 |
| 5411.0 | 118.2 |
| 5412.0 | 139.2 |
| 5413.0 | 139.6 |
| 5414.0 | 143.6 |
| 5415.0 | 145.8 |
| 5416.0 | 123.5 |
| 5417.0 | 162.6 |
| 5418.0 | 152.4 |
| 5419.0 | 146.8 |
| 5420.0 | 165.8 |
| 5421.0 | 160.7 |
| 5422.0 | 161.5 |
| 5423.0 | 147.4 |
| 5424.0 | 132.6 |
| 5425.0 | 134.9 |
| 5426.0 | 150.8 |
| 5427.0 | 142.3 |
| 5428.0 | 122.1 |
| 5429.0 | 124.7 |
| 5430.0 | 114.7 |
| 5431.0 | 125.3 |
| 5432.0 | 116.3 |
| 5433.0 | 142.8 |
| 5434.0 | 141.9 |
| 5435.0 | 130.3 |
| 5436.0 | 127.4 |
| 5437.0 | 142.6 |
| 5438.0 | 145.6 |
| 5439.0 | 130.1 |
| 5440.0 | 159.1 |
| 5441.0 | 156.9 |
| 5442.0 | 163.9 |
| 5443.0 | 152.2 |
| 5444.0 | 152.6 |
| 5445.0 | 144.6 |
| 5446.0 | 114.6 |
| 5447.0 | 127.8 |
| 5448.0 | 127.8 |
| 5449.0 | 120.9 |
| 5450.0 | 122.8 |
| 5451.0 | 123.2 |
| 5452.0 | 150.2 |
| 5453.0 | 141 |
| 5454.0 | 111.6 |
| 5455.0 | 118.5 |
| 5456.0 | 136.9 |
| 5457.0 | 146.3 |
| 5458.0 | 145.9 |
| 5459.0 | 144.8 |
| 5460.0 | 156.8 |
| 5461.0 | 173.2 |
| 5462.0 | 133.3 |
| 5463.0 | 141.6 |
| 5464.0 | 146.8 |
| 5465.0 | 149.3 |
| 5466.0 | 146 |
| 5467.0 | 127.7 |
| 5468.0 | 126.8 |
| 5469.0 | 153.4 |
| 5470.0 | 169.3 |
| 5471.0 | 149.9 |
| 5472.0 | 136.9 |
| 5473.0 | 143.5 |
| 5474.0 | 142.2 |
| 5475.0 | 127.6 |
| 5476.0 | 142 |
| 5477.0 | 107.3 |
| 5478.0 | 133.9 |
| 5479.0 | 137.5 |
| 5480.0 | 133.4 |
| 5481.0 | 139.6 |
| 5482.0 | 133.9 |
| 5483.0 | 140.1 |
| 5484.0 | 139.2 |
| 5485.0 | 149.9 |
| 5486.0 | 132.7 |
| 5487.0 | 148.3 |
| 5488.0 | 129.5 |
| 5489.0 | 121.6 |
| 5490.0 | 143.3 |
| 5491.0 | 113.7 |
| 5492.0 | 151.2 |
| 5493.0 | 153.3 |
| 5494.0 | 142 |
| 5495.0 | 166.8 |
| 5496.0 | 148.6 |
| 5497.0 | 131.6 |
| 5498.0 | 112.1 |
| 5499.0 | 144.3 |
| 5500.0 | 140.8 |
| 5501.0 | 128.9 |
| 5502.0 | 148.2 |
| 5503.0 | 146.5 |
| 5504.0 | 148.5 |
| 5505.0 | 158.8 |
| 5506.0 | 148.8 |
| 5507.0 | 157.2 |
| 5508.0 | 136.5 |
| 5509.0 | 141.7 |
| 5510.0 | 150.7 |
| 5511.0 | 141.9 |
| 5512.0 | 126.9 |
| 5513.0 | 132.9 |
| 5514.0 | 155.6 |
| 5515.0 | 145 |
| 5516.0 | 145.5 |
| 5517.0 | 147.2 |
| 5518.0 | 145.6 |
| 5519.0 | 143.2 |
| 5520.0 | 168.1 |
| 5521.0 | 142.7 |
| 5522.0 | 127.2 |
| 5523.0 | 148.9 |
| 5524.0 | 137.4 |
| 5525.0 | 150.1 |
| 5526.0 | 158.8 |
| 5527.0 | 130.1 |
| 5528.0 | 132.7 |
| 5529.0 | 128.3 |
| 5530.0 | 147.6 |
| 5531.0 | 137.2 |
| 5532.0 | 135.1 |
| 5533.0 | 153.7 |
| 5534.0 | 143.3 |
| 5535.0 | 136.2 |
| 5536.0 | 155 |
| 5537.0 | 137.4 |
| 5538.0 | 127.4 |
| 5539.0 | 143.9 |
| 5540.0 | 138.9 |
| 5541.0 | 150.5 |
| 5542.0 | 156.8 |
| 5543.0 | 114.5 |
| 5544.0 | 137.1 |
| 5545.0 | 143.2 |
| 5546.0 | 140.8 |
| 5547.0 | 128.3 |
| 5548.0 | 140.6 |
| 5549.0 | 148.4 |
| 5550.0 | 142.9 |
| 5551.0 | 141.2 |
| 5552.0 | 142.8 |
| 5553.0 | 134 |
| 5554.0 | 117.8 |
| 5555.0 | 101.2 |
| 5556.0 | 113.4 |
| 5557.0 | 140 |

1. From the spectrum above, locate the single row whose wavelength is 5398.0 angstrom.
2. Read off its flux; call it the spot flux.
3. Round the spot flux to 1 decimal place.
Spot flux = 118.0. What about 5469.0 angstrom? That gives 153.4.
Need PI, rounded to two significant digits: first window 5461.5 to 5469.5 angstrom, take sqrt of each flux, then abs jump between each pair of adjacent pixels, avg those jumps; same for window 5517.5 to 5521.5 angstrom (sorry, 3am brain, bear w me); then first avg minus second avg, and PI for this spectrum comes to -0.31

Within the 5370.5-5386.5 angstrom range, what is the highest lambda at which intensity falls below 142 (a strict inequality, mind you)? 5385.0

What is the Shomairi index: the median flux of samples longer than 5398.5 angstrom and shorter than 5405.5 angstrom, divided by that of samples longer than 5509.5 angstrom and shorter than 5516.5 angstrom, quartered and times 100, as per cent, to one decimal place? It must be 24.7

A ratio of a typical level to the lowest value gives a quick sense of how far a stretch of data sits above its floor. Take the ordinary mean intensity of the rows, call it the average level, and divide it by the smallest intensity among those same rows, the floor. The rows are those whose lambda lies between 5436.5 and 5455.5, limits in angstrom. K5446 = 1.23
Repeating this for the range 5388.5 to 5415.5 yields 1.20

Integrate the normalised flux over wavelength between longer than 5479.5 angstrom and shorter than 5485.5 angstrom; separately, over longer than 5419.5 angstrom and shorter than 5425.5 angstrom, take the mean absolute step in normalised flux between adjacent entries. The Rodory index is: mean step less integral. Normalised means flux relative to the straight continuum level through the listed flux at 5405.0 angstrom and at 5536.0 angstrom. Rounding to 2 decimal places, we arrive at -5.53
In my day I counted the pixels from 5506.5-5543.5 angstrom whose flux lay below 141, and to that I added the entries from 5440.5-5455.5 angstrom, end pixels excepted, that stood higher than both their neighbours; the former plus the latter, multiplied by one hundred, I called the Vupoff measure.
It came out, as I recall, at 1800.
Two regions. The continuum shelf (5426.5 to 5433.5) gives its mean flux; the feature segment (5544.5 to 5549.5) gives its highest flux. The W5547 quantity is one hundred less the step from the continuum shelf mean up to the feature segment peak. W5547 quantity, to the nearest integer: 78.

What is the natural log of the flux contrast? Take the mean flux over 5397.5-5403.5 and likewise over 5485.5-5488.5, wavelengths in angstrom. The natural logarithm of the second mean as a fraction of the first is -0.001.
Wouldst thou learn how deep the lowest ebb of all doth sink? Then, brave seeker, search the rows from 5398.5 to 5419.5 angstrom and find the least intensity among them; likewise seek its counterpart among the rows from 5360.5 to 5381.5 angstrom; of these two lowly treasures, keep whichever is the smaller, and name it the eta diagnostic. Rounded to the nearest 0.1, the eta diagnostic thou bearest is 117.2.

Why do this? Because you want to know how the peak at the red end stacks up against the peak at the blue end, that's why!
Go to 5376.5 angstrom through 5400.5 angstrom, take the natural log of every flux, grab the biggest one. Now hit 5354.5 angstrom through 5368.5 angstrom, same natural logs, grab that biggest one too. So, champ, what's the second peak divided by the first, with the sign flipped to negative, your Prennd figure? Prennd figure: -1.02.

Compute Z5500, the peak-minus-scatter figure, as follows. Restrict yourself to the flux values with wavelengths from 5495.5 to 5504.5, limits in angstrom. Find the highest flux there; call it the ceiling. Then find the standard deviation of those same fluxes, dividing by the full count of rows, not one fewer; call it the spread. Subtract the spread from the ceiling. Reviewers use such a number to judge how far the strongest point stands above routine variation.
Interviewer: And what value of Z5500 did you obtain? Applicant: 137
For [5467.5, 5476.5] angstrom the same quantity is 157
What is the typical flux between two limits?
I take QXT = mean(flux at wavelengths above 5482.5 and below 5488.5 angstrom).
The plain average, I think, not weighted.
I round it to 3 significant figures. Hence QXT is 140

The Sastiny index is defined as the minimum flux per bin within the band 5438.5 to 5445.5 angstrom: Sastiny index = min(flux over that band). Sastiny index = 130.1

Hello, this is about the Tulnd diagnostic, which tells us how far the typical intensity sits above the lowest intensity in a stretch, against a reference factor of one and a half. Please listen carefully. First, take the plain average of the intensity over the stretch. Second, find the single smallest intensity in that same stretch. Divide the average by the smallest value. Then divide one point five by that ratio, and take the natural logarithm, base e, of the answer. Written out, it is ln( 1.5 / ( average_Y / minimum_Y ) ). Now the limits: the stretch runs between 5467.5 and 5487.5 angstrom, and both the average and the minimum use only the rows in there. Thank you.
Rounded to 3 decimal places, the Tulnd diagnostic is 0.144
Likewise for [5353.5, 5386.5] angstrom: 0.207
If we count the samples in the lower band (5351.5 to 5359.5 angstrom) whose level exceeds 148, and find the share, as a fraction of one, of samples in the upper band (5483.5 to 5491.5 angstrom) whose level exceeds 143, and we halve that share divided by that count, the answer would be 0.04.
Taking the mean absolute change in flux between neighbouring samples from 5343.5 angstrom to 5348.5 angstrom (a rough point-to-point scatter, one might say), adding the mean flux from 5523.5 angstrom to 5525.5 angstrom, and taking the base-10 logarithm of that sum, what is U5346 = 2.20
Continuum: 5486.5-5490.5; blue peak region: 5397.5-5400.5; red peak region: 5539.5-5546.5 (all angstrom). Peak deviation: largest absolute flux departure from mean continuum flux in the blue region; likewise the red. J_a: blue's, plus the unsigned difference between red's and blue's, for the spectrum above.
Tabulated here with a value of 21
